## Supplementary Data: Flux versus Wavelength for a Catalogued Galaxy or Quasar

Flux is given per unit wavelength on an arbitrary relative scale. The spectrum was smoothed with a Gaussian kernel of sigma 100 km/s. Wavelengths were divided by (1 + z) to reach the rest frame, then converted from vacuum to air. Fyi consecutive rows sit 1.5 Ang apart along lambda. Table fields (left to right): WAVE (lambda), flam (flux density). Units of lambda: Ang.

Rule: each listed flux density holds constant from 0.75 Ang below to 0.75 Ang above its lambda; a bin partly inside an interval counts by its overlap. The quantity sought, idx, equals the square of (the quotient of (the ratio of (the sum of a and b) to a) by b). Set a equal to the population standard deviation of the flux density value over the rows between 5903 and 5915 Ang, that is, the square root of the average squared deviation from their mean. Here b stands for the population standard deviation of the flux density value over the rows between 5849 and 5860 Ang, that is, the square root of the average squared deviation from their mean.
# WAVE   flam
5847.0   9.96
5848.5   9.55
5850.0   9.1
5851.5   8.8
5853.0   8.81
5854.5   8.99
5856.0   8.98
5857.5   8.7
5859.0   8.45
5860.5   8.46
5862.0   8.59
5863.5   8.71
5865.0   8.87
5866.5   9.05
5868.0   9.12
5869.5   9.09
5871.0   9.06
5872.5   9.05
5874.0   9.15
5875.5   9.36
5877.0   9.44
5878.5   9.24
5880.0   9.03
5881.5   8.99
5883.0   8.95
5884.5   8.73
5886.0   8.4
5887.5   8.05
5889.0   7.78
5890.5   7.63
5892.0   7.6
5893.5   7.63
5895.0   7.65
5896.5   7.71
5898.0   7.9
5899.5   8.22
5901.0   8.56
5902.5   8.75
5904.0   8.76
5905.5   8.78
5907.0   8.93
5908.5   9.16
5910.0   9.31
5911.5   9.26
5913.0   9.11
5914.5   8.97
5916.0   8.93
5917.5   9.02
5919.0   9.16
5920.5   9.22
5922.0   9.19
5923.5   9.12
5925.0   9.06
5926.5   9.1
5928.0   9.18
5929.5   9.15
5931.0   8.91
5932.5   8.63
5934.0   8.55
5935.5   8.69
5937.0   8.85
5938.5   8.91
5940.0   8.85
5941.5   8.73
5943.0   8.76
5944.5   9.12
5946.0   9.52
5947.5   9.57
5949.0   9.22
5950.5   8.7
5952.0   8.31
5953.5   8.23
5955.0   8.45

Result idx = 102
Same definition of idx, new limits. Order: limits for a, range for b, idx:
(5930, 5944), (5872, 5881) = 225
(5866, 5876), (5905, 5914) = 232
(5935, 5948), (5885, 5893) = 42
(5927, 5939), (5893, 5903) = 49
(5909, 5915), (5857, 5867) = 156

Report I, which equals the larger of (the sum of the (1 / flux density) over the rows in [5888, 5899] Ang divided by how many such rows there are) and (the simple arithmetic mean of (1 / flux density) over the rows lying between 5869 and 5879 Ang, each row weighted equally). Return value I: 0.130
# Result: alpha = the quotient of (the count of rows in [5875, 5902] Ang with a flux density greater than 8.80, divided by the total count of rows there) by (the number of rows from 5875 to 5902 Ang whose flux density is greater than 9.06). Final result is 0.11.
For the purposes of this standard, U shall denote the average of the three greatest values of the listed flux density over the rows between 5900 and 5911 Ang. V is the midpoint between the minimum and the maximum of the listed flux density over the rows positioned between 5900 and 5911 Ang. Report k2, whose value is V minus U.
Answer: -0.20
